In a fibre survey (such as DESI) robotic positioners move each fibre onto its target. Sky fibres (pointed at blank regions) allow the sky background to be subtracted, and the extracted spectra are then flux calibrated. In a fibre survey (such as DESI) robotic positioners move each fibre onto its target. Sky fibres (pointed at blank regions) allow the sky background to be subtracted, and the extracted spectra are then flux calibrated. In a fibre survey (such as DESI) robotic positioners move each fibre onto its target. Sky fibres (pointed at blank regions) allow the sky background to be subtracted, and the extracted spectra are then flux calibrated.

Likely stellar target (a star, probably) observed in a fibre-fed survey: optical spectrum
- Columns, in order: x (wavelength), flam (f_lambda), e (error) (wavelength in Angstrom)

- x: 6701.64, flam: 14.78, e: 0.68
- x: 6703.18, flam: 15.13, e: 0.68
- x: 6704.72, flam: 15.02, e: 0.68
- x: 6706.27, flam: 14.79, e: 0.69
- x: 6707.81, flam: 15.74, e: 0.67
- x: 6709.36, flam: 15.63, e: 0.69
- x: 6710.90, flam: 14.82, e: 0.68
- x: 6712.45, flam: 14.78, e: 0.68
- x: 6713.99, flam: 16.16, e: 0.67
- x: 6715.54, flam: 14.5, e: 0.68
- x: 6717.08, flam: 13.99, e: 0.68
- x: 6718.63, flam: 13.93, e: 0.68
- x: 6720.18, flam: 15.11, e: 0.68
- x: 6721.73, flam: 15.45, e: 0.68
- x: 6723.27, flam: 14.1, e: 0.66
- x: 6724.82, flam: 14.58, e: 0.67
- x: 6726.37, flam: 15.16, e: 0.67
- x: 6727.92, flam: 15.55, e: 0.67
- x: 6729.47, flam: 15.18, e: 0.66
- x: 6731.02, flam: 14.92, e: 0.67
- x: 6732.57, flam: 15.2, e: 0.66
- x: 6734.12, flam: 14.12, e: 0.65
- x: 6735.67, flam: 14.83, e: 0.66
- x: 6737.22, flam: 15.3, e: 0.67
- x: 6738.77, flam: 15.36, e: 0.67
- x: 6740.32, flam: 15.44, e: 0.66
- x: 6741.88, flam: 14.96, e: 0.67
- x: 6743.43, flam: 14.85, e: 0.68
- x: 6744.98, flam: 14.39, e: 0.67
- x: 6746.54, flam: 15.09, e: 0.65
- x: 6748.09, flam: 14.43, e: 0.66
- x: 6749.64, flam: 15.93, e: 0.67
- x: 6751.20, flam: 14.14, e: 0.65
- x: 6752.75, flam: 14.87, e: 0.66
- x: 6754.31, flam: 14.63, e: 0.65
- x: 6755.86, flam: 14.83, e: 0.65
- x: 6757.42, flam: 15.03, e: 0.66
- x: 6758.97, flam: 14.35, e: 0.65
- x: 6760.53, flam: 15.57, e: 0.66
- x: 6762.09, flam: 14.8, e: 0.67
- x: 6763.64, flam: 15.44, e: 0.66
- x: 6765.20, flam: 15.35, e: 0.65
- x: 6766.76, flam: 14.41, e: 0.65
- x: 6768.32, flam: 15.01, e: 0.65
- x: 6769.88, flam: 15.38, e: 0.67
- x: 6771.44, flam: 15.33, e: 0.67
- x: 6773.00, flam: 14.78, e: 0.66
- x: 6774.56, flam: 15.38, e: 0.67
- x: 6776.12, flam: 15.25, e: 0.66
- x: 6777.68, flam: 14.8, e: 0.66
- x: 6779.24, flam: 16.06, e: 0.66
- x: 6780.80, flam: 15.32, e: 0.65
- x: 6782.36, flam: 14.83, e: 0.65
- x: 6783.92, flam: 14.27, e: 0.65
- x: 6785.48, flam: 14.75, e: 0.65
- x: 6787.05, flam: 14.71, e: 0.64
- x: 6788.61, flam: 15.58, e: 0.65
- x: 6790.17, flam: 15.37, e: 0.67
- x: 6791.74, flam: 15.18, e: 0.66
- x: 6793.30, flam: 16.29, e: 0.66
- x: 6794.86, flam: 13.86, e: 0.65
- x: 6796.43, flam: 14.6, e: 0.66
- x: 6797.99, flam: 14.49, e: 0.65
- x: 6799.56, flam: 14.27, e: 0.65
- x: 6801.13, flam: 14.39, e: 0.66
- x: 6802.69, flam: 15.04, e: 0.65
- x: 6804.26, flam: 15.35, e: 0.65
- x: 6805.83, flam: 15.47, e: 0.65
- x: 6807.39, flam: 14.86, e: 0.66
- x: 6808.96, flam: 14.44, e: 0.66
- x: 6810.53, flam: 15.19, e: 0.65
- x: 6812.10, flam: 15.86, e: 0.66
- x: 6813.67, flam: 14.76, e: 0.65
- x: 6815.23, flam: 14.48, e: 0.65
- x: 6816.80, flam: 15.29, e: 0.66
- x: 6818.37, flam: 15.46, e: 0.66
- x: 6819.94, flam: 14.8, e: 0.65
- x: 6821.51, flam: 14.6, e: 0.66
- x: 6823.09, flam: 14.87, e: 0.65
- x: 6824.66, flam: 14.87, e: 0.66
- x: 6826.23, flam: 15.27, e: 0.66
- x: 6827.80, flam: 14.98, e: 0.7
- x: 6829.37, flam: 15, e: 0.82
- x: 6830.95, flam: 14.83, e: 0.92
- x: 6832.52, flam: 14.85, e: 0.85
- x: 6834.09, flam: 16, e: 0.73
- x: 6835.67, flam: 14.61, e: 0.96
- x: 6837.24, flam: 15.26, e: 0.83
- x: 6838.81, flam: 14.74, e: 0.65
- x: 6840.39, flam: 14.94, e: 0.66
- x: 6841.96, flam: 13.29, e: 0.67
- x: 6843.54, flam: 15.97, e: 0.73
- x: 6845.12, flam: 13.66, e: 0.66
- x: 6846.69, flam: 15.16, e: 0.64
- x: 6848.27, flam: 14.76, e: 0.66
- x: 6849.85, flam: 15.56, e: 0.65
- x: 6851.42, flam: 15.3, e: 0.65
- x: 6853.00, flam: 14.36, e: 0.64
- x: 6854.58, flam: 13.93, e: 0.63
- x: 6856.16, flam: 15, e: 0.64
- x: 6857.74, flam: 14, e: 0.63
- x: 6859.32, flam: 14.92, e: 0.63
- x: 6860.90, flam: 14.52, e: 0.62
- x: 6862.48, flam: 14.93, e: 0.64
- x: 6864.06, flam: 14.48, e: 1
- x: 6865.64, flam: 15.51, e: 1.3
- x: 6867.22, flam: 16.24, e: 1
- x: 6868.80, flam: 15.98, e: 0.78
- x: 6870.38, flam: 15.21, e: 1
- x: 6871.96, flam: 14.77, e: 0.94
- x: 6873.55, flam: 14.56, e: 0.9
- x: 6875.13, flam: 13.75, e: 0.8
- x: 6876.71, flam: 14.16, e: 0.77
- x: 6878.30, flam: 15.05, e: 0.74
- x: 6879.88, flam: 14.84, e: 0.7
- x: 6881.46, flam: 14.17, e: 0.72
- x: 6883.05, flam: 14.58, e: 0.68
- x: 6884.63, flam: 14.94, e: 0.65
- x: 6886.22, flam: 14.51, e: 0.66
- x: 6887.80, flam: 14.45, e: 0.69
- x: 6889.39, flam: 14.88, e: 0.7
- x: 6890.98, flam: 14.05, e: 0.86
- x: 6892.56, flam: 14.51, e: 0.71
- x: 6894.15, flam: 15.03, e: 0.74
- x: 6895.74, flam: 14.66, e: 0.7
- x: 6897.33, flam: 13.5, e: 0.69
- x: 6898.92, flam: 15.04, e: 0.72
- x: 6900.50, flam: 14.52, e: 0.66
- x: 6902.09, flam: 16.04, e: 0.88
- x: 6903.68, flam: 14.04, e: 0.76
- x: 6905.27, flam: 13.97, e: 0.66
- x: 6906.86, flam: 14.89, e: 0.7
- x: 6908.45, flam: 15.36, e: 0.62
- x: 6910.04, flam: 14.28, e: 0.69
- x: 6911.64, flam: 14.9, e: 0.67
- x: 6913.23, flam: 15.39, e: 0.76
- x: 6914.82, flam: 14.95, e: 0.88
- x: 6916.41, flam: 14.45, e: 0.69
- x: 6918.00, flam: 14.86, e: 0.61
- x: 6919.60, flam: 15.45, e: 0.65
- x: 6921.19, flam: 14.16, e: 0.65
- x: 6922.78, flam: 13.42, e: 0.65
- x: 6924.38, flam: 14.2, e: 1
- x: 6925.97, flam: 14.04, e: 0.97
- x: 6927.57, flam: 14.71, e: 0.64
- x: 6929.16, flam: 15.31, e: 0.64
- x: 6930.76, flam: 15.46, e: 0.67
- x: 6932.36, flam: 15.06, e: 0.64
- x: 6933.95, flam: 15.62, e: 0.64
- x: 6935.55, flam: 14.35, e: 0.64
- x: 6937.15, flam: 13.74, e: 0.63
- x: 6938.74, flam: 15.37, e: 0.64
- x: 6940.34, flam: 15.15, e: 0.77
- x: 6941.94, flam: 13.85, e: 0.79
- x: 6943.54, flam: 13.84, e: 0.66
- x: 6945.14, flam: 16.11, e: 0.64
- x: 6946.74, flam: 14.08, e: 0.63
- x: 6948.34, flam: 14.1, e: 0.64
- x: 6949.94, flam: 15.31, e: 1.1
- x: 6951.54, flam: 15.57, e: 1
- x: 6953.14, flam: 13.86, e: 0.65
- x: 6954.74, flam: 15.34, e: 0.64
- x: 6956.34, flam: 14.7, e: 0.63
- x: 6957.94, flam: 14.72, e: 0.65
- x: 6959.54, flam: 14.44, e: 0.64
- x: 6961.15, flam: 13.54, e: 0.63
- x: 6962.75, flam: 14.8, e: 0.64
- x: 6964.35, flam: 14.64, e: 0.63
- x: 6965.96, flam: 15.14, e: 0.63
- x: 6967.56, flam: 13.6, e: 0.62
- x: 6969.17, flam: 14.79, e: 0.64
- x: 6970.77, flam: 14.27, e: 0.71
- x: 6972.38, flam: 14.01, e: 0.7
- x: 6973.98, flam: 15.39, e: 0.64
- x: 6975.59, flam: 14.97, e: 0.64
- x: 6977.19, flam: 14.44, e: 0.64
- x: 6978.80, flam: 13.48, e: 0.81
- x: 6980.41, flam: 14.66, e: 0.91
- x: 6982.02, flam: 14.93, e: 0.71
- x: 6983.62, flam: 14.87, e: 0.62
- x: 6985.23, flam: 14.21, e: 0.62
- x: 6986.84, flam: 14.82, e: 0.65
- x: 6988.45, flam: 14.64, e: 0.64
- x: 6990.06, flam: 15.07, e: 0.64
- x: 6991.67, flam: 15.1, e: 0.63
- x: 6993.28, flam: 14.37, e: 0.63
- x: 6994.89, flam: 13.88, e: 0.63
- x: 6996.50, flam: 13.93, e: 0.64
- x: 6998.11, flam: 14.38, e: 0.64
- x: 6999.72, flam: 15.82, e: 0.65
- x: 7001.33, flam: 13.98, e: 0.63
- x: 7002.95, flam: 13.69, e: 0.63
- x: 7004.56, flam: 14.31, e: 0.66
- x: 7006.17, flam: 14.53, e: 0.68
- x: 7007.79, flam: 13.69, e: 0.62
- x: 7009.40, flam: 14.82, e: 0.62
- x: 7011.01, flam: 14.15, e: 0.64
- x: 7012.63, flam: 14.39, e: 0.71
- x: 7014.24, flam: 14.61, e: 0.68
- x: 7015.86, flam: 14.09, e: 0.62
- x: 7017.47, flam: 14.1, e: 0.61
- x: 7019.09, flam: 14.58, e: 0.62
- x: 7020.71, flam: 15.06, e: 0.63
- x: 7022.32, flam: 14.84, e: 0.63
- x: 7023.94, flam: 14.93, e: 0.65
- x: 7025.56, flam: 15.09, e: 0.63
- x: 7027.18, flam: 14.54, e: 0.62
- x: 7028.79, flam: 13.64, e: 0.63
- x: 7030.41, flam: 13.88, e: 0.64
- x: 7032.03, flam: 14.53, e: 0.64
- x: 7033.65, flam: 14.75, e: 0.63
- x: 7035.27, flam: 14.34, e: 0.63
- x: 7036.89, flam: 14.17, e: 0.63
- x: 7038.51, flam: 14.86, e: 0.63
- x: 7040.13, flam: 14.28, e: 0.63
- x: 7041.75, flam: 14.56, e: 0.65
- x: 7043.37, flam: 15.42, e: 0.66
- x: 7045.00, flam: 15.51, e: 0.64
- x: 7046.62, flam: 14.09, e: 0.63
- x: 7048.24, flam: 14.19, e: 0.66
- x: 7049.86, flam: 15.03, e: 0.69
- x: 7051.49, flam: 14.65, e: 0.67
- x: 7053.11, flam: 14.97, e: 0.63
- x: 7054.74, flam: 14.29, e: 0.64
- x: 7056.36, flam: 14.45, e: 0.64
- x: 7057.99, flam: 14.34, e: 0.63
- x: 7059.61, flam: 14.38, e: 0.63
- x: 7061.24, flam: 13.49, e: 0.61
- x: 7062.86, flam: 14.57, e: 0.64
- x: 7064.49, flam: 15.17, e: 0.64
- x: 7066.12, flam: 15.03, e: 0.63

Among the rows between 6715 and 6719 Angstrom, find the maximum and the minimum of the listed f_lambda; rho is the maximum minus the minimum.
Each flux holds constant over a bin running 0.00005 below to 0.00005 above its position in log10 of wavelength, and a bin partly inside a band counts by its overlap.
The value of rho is 0.6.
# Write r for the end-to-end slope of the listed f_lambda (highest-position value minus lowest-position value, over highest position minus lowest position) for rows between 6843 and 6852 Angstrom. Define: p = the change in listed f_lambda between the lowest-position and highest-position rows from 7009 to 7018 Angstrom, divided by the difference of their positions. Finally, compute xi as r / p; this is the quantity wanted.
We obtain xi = 1.0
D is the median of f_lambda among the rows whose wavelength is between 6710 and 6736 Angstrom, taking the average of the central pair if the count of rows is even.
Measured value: 14.83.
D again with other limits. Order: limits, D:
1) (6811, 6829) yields 14.87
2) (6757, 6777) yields 15.25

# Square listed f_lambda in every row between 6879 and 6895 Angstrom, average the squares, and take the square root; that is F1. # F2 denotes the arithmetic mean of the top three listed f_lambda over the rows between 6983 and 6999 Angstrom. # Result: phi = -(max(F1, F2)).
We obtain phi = -15.0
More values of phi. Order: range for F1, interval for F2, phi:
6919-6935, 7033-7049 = -15.3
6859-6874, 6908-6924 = -15.4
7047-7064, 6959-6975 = -15.1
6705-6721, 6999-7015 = -15.1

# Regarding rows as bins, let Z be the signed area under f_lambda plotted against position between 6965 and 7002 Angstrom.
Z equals 539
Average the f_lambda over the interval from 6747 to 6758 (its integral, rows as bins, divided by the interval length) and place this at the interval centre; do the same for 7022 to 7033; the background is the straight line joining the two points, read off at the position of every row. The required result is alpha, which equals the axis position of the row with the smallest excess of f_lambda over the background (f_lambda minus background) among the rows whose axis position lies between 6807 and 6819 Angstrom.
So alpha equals 6808.96 Angstrom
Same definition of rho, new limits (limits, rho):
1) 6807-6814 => 1.4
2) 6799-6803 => 0.8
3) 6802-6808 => 0.6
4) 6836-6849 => 2.7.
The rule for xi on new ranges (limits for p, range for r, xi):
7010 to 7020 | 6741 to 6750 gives 2.3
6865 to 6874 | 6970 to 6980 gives 0.8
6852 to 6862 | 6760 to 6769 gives -3.5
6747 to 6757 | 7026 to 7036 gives -0.5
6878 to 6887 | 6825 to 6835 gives -1.4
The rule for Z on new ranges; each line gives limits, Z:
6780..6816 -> 538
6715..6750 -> 521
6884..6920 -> 530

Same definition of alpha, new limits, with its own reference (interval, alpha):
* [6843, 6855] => 6845.12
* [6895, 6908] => 6897.33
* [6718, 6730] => 6718.63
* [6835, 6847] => 6841.96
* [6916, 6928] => 6922.78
